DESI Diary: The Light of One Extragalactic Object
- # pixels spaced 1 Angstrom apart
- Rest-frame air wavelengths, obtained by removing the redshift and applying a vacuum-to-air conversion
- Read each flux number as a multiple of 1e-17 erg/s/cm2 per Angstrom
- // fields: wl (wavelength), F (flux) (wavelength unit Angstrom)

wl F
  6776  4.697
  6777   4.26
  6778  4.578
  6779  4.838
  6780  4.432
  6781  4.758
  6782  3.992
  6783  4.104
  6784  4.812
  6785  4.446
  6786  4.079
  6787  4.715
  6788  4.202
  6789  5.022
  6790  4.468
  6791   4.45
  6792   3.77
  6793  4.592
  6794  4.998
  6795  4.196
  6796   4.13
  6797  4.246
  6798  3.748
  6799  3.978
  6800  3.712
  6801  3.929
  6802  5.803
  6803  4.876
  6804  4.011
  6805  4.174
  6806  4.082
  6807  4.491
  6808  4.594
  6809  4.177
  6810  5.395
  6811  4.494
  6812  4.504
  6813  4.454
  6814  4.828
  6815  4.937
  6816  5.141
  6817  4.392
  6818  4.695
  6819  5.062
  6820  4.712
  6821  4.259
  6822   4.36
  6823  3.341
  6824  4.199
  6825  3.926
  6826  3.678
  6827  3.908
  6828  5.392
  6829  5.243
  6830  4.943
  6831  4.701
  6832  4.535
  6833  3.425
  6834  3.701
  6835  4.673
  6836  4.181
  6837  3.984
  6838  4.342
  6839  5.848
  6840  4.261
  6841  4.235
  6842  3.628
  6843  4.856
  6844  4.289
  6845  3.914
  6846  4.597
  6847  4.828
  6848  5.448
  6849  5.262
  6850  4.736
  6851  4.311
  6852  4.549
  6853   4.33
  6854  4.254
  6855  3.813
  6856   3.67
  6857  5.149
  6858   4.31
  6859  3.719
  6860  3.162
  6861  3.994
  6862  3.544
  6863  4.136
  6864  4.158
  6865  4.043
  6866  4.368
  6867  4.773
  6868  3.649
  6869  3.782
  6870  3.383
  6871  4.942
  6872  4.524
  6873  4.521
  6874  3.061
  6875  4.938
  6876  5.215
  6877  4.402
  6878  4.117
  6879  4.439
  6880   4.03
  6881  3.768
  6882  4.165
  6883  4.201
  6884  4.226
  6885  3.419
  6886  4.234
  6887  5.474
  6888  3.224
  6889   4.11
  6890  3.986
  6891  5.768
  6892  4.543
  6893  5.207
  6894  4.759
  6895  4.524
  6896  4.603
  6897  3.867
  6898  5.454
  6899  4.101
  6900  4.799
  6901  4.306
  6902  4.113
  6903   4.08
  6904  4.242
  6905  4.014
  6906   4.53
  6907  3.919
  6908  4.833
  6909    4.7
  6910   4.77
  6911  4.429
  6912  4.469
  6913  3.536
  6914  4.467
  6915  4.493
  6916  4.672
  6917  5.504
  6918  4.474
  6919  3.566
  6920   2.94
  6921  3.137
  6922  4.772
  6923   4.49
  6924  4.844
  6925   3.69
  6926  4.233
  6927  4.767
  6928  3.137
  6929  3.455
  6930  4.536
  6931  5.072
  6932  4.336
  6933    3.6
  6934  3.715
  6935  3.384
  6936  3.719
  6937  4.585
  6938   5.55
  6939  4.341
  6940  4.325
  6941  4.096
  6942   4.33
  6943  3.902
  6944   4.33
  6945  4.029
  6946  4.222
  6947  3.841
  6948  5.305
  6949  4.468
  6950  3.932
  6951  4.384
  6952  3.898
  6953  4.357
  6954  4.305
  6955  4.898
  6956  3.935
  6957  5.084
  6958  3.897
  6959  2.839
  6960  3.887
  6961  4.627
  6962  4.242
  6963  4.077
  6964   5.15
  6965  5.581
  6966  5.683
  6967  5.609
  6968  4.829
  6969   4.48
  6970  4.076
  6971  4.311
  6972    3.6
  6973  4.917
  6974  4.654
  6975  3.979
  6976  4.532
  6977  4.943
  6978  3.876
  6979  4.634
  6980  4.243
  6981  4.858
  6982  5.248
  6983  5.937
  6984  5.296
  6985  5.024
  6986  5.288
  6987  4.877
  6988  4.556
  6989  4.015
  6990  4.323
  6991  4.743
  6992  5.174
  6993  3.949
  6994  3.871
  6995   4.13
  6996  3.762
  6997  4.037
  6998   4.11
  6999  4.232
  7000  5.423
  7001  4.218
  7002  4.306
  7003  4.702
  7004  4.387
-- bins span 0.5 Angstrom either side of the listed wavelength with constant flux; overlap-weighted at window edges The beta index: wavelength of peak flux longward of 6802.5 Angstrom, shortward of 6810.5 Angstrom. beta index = 6810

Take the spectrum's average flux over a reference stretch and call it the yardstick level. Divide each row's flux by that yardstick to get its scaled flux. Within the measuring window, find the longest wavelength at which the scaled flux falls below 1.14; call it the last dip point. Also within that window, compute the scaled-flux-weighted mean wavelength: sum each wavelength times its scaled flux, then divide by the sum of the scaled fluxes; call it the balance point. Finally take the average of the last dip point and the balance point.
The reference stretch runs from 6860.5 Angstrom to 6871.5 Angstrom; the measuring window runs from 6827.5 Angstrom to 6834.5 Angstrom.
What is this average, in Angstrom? 6832.4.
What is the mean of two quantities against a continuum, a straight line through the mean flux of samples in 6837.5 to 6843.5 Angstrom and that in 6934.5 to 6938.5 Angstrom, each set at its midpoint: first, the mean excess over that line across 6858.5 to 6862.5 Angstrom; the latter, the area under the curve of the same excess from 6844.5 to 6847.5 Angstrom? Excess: -0.5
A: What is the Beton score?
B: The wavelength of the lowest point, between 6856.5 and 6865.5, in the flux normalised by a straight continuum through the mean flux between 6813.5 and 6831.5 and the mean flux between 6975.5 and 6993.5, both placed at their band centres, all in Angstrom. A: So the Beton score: 6860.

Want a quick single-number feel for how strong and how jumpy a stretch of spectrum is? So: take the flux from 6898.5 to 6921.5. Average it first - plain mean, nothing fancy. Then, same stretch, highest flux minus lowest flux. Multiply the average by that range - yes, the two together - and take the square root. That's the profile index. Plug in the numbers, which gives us 3.31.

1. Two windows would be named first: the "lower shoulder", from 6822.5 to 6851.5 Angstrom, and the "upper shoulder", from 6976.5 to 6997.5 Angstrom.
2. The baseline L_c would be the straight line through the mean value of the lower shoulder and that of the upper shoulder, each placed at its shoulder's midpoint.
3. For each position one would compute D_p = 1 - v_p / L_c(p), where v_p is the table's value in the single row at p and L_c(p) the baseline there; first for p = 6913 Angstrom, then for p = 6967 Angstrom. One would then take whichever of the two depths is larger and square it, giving 0.047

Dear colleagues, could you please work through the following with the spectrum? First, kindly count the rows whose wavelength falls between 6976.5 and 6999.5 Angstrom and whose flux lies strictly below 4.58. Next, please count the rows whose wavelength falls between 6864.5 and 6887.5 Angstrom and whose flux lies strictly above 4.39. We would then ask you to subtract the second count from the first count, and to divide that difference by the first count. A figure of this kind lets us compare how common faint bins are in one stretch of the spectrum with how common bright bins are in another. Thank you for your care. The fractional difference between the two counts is 0.25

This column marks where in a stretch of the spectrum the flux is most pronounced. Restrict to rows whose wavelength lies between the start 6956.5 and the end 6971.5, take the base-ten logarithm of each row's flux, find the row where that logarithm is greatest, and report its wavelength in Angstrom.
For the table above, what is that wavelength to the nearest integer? 6966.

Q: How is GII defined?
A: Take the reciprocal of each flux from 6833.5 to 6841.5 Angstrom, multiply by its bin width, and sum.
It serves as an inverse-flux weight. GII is 1.85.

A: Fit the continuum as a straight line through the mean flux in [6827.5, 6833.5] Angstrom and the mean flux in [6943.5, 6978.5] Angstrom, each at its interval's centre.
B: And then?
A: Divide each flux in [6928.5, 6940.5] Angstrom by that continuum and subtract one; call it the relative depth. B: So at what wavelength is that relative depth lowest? 6935 Angstrom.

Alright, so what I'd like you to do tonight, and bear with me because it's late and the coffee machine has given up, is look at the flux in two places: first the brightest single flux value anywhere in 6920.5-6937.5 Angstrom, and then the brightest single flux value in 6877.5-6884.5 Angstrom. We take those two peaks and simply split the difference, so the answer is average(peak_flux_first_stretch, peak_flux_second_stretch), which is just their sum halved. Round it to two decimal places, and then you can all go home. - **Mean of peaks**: 4.76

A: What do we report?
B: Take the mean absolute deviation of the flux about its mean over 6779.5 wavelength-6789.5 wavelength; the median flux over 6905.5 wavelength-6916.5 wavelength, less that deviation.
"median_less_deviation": 4.20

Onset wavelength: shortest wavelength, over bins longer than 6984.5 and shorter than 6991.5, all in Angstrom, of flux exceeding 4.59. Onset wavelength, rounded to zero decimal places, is 6985 Angstrom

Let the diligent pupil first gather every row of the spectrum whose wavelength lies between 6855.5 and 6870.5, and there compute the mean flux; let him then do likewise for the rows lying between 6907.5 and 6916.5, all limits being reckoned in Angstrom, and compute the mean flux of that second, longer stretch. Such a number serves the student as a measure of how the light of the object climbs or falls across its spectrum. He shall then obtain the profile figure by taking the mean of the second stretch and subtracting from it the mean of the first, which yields 0.50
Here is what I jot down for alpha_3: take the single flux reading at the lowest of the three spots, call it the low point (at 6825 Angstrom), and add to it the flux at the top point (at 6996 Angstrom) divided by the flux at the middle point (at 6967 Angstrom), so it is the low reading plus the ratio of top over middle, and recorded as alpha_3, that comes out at 4.60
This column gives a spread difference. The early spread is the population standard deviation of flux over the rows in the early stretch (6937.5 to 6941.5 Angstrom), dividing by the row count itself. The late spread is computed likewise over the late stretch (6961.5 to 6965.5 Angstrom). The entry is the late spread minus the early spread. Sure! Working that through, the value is 0.1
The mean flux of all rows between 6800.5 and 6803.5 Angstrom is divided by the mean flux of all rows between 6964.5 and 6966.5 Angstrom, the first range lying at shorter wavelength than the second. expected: 0.86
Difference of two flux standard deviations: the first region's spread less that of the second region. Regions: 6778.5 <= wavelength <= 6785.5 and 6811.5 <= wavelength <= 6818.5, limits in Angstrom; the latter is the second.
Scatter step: 0.06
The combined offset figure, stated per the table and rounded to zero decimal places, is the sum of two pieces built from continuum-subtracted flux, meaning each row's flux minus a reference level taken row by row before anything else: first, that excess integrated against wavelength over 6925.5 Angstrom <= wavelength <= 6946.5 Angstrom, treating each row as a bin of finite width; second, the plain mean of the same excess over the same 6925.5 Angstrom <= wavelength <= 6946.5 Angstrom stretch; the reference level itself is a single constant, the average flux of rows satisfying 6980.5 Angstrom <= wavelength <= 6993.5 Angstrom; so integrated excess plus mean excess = -15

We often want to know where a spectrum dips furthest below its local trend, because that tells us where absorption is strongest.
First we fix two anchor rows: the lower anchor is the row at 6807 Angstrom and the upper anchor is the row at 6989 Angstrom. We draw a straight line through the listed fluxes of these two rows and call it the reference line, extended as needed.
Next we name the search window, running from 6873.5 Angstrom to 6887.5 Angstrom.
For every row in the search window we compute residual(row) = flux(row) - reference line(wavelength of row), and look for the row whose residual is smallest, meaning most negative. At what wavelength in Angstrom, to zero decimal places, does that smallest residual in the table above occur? 6874 Angstrom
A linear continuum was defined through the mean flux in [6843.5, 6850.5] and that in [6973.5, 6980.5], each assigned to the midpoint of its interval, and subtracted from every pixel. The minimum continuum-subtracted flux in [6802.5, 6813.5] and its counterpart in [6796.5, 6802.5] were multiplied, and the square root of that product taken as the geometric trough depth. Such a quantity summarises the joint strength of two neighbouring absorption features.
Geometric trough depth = 0.96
